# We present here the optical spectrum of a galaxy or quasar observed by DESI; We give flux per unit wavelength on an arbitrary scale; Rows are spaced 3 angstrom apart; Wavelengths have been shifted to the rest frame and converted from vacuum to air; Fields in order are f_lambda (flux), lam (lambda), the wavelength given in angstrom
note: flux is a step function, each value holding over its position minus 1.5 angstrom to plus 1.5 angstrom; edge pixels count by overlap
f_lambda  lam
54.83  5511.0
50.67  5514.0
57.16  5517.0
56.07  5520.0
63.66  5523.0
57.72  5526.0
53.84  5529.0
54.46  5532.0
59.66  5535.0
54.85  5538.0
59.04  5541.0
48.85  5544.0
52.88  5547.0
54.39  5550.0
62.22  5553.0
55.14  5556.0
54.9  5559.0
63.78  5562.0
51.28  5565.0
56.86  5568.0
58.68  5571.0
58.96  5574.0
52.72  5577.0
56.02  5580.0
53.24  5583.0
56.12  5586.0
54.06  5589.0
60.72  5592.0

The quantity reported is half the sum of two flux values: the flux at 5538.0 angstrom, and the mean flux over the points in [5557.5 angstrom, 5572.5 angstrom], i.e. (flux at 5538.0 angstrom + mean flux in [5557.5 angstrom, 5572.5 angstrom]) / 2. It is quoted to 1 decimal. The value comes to 56.0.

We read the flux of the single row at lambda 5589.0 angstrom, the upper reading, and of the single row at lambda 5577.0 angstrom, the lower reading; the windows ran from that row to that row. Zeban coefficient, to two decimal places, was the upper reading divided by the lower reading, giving 1.03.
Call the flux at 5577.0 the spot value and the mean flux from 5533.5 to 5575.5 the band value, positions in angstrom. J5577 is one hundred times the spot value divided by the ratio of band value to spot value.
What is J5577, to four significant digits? 4916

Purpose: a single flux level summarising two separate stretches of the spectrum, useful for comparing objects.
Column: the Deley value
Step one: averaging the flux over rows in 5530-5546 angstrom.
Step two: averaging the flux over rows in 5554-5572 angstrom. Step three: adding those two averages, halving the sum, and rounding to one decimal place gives 56.1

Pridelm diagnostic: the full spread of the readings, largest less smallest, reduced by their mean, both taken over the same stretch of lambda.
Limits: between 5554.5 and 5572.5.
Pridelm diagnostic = -44.3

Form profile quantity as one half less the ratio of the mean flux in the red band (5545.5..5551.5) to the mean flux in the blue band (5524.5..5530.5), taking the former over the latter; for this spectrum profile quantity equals -0.46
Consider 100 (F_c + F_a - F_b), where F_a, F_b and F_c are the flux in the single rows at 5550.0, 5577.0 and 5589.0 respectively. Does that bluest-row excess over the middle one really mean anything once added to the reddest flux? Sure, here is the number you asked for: 5573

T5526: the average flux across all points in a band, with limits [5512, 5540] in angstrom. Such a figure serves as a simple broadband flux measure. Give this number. 56.5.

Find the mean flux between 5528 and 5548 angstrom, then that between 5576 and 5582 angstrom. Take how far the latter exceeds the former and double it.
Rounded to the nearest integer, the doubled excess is -1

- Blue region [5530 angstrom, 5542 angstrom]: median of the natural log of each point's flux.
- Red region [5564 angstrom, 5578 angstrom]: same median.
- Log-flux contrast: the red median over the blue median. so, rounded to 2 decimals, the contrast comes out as 1.00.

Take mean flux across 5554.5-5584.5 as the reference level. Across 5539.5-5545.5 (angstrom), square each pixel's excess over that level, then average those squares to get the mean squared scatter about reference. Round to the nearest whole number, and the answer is 31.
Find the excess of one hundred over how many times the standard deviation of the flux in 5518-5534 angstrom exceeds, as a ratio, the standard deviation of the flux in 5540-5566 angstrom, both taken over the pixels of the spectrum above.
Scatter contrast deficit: 99.2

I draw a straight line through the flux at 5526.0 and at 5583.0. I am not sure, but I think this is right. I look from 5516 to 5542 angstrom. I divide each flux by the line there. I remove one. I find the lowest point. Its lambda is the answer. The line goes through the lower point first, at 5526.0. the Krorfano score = 5529.0 angstrom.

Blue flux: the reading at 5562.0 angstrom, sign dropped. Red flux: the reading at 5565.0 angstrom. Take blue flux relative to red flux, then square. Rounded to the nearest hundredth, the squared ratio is 1.55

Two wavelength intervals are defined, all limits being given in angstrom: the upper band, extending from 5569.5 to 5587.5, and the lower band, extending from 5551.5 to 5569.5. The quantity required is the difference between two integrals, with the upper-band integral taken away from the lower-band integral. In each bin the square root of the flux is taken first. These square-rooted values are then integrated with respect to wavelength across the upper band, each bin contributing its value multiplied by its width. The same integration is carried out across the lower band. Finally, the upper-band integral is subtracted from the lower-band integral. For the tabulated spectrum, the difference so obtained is 1.6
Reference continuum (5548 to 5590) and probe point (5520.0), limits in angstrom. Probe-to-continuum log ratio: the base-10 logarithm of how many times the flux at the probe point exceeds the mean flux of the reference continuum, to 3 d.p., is -0.002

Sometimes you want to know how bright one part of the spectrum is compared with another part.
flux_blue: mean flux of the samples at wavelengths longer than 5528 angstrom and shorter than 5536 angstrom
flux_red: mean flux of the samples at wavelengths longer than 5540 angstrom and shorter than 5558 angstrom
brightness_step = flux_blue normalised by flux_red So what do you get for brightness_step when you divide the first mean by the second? 1.01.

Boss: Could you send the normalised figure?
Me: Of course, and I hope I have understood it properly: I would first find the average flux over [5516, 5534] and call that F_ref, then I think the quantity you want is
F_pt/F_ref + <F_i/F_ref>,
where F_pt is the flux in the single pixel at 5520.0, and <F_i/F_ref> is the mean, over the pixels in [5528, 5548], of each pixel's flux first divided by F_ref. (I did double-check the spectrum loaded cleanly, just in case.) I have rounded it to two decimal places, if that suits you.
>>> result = 1.94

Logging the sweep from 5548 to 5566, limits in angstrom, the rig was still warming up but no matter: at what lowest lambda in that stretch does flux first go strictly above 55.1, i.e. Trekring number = 5553.0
